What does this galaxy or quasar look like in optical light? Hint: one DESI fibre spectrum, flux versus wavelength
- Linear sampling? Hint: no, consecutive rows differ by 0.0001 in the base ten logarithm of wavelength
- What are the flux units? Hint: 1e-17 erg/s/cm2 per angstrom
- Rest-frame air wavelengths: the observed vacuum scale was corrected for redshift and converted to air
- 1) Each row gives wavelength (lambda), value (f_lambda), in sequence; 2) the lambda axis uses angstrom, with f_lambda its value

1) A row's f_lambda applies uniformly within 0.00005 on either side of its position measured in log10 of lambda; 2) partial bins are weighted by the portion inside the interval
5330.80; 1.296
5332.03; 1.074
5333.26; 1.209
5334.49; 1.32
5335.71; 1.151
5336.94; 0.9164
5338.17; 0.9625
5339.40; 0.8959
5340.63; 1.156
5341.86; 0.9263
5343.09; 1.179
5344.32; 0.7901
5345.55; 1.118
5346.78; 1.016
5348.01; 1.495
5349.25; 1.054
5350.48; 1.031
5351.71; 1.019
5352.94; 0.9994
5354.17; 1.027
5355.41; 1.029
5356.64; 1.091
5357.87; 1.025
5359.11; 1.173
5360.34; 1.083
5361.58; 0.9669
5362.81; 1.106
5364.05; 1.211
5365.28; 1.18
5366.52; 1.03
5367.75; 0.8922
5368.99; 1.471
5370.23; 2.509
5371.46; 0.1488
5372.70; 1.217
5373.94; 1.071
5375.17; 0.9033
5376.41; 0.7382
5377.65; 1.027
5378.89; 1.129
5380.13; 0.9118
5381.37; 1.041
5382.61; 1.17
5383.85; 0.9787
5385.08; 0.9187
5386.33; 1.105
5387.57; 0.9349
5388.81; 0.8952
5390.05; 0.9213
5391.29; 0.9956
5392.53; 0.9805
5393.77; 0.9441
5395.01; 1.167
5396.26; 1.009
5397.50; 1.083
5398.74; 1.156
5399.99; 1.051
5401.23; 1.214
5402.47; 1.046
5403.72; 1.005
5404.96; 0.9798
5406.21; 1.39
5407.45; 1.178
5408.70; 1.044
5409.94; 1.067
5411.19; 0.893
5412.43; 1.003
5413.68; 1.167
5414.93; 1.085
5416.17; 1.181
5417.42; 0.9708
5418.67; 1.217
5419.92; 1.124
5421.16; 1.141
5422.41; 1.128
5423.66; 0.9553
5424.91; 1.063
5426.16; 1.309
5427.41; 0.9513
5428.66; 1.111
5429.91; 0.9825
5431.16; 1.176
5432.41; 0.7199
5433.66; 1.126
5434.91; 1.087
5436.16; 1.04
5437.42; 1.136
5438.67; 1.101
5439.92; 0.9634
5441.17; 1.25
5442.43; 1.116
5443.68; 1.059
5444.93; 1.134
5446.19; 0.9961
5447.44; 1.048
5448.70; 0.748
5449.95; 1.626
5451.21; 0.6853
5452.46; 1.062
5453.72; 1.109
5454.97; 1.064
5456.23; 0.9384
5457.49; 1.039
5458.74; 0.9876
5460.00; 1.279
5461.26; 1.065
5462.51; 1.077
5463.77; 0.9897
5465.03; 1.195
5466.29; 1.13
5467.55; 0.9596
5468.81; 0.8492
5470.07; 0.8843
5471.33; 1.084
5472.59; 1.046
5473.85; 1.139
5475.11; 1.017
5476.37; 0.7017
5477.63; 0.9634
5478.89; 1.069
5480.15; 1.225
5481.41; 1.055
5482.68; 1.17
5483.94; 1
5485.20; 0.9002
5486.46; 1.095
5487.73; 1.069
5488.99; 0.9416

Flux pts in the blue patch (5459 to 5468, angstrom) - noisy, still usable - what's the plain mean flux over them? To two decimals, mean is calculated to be 1.10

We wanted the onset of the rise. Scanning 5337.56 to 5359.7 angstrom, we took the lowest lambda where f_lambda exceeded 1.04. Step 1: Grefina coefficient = 5340.63 angstrom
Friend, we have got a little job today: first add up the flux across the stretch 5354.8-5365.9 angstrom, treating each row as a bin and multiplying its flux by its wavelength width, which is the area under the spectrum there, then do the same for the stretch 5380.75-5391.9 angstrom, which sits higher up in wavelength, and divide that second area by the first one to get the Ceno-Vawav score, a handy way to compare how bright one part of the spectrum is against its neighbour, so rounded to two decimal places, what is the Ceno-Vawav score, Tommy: 0.91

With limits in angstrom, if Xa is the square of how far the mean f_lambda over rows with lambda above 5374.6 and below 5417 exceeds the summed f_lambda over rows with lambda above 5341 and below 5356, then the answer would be 136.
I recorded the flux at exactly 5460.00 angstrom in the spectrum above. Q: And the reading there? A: 1.279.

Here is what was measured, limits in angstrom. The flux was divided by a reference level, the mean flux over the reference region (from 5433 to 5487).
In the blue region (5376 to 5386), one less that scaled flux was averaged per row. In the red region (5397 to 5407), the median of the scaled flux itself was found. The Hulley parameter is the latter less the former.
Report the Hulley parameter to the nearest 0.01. 0.96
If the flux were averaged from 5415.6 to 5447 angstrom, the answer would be 1.08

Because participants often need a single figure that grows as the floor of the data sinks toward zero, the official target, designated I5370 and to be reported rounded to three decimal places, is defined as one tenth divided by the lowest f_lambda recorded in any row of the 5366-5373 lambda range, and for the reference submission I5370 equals 0.672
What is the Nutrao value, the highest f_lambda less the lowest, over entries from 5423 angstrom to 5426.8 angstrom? 0.35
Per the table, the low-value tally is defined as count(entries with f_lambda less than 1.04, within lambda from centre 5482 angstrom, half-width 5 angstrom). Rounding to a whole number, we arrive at 3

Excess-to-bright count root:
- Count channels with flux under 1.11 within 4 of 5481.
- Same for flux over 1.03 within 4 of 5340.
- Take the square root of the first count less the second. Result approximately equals 1.4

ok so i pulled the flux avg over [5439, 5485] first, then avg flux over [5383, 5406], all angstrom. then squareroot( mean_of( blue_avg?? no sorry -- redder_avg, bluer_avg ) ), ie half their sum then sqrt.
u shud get 1.02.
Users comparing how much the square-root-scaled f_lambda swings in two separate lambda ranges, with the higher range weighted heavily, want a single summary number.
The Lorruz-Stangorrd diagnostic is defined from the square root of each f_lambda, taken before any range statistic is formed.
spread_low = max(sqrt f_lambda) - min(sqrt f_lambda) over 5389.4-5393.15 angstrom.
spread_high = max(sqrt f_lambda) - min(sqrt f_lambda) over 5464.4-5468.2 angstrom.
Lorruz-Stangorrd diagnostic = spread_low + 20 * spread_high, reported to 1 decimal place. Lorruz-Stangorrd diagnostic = 2.3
